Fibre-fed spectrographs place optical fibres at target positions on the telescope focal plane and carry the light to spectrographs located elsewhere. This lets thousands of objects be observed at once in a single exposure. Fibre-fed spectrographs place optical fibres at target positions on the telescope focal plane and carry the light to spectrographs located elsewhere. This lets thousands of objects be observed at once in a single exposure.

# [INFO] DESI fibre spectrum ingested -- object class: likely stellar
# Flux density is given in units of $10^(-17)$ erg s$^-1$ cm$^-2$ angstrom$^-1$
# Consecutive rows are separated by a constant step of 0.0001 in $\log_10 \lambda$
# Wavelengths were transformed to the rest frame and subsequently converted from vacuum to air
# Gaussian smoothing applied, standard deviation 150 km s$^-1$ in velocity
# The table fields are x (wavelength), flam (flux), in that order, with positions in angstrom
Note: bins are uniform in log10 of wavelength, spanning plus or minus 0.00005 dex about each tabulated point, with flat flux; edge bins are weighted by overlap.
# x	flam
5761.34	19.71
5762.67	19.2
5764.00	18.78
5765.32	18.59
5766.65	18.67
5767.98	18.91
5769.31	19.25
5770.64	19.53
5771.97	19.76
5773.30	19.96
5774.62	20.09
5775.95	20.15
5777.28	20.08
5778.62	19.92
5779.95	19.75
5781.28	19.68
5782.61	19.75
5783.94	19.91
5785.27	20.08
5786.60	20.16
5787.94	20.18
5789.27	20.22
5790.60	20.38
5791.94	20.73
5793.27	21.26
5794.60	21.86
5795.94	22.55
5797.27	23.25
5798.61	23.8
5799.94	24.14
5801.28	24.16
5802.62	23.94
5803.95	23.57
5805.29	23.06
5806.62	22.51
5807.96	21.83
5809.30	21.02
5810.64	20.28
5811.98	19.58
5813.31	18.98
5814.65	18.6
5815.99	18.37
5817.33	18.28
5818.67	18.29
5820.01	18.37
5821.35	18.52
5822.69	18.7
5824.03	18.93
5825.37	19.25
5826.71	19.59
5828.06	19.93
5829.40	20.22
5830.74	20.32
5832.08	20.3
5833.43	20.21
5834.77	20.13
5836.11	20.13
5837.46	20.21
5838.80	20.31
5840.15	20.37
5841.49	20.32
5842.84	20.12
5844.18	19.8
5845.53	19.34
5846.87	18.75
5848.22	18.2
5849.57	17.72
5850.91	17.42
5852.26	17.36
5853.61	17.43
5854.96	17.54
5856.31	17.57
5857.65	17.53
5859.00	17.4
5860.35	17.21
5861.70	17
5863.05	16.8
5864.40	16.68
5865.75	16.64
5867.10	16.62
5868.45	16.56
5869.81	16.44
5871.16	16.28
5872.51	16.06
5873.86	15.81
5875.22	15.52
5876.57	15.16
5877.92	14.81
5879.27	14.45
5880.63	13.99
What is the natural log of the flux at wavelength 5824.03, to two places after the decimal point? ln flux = 2.94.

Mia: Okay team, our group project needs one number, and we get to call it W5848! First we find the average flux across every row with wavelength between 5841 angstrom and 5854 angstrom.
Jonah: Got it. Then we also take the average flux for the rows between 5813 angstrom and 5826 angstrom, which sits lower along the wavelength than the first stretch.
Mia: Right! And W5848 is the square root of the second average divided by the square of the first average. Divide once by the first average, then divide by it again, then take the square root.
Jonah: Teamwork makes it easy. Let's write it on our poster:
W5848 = 0.23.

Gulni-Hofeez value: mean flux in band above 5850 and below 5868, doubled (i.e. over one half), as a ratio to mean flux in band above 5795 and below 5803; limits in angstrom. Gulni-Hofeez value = 1.5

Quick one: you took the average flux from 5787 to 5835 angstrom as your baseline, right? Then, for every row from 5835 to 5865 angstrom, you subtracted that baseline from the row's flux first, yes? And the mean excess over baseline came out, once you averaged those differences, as -2.3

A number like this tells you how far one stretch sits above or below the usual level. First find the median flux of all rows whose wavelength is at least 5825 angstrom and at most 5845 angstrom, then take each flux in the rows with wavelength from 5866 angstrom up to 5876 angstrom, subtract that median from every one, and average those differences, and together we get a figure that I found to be -4.0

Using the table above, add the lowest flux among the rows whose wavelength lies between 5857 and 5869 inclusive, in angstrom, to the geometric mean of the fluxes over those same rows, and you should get 33.5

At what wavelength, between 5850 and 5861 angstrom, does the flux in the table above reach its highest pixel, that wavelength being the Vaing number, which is 5856.31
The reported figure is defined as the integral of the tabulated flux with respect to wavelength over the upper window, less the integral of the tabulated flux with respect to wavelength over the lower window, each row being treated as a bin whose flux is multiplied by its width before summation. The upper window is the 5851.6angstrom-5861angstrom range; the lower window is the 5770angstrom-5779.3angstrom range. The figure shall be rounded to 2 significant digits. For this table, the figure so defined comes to -21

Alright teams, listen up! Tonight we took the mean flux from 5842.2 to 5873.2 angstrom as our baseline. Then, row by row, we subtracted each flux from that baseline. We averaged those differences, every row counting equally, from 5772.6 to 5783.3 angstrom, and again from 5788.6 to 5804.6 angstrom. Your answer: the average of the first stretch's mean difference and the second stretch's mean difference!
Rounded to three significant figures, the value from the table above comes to -3.71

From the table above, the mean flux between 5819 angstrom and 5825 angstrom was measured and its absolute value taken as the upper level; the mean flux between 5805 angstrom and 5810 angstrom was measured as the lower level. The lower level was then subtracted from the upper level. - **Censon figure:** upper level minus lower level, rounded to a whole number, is -3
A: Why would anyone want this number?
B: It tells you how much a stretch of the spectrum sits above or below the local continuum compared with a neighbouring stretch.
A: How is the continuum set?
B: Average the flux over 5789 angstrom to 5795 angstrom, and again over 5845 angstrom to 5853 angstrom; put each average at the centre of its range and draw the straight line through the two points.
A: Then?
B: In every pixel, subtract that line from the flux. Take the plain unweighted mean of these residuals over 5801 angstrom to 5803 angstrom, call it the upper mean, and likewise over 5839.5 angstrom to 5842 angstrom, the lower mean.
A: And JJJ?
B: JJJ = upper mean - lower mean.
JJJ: 1.8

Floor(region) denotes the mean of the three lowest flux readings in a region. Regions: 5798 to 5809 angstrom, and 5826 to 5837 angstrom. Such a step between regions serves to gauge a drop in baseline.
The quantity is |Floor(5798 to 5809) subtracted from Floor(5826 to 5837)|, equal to 2.58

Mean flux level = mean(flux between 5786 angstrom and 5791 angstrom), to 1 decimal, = 20.2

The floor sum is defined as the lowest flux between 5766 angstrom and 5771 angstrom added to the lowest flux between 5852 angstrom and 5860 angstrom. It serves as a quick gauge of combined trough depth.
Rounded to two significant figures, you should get 36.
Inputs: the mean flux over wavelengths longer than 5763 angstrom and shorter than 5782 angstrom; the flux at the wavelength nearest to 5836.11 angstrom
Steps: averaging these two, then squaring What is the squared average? 393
